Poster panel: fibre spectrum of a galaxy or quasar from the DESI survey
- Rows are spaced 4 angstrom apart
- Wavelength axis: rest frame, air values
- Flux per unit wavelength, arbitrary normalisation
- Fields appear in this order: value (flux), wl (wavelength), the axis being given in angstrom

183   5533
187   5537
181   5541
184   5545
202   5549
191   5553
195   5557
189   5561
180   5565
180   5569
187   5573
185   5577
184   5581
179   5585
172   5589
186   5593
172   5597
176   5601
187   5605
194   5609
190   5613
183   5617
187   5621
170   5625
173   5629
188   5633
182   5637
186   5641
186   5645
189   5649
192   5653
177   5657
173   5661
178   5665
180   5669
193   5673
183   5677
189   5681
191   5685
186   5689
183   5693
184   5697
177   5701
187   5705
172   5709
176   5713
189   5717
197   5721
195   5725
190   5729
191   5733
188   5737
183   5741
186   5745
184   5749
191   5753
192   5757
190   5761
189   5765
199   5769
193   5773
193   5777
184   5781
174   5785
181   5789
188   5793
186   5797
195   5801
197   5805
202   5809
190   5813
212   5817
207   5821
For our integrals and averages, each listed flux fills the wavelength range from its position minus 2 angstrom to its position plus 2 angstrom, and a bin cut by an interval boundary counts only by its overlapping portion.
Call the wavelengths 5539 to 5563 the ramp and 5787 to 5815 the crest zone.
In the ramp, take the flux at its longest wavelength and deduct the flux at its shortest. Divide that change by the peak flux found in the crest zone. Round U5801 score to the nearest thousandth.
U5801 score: 0.040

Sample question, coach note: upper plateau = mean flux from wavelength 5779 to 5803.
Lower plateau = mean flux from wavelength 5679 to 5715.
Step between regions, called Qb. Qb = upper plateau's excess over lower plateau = 1.89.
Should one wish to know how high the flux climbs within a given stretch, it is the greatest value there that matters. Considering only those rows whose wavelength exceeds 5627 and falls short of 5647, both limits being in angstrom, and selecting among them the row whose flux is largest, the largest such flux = 188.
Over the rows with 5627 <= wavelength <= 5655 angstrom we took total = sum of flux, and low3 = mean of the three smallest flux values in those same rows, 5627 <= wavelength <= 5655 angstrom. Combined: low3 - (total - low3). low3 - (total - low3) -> -935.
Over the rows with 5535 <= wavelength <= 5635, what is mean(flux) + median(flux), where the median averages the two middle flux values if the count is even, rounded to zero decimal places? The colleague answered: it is 369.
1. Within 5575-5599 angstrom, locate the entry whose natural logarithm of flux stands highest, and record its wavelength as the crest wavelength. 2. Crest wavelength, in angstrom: 5593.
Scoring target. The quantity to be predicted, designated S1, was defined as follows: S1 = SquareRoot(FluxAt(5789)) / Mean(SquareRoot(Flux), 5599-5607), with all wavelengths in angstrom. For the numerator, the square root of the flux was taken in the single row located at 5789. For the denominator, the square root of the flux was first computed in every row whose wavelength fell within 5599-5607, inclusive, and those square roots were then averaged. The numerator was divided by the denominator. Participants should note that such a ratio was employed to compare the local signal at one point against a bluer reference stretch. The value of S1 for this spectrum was 1.00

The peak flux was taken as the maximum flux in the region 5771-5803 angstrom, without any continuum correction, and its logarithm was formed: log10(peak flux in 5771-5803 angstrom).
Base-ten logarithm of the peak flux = 2.29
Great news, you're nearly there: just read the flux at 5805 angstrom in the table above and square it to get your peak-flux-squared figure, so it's 38809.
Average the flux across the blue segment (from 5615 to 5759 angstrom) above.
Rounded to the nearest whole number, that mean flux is 185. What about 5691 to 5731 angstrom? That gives 185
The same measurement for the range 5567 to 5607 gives 181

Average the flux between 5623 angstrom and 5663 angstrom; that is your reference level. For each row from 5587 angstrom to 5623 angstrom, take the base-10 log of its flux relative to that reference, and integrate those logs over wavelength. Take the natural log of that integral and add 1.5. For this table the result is -0.7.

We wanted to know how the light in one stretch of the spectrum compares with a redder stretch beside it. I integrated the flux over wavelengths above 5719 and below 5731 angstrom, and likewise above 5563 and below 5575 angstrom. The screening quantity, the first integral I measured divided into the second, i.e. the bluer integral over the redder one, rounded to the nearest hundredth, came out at 0.94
